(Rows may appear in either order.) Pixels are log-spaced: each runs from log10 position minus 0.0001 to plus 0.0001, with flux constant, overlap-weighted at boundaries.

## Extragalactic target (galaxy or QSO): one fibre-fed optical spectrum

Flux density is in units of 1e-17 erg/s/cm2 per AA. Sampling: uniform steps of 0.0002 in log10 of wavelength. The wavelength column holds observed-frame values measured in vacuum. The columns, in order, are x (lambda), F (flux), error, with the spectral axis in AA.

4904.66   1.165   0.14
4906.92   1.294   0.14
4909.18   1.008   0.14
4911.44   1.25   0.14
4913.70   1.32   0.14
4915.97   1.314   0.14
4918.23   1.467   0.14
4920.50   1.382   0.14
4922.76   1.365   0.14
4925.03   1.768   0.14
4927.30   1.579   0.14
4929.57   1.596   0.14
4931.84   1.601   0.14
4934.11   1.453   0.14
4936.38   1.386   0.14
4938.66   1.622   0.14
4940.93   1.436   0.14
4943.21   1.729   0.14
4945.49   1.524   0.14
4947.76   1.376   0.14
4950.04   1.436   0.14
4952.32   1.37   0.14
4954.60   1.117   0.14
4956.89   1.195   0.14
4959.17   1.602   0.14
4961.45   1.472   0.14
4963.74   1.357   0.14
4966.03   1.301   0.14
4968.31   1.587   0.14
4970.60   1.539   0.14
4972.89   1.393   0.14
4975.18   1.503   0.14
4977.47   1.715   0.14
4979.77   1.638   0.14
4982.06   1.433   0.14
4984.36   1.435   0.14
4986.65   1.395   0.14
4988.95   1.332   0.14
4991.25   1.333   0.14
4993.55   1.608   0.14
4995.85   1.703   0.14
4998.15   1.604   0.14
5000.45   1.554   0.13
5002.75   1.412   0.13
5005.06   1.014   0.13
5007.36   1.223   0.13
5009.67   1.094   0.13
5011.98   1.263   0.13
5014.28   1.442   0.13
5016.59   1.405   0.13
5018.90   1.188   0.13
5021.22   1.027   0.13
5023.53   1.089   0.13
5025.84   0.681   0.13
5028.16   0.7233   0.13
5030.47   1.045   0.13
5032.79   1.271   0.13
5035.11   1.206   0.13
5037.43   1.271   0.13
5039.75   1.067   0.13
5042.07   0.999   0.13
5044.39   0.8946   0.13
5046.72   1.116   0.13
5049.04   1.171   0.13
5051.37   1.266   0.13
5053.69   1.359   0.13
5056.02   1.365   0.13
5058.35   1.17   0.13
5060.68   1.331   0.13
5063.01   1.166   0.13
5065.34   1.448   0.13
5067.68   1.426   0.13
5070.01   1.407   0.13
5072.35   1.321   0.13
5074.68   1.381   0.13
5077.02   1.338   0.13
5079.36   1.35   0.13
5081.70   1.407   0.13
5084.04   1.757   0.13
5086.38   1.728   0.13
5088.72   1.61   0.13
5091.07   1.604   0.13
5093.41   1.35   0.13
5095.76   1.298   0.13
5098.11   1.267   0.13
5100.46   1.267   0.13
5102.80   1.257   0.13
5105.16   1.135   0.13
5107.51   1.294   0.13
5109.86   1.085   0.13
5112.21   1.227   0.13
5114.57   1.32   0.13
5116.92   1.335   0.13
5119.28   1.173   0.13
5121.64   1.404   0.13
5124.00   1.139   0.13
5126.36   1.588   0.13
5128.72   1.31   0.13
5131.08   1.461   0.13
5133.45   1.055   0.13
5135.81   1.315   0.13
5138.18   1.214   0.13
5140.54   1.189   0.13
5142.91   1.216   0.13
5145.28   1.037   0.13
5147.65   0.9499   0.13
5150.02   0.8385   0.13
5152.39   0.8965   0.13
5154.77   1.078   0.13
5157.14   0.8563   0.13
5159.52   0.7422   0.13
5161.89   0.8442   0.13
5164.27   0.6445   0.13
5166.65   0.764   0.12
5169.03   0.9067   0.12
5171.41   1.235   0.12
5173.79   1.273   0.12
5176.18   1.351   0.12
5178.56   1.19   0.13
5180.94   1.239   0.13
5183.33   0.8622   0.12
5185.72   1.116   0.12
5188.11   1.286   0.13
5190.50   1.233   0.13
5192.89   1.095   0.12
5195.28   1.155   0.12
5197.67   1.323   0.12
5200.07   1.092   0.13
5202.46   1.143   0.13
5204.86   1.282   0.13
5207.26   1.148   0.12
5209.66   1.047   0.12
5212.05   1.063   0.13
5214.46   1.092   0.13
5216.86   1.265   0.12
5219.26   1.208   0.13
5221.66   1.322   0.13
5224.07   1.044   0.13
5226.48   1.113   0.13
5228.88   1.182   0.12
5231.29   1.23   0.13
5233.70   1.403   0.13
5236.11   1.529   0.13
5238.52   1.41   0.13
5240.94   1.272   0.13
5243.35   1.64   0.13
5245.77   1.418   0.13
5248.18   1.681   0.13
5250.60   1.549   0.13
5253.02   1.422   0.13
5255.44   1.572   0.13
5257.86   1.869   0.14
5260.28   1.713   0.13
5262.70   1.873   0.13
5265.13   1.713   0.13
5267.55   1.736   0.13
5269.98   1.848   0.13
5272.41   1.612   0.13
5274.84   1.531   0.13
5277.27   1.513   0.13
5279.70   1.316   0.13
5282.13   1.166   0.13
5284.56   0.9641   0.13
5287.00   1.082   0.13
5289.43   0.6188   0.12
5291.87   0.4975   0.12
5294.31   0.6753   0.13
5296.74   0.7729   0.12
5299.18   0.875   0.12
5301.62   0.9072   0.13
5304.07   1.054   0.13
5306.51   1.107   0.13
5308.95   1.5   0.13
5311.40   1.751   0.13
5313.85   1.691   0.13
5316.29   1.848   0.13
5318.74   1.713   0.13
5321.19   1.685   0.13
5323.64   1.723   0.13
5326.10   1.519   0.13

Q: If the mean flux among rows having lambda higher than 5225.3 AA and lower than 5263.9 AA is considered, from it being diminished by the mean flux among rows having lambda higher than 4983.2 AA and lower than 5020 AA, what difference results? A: 0.1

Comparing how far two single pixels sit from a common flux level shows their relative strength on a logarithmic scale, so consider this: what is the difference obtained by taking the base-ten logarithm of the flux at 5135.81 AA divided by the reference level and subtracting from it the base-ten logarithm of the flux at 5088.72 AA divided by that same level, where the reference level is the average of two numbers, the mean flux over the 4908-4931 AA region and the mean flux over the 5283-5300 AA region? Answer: -0.088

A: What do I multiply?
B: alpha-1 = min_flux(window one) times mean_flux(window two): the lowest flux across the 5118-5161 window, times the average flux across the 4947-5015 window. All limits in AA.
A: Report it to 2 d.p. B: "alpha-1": 1.05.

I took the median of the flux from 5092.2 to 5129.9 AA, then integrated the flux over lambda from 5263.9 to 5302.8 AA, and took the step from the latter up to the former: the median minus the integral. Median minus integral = -44.5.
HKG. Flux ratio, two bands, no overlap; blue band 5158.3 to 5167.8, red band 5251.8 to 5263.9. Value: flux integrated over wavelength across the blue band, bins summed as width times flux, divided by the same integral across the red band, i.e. 0.3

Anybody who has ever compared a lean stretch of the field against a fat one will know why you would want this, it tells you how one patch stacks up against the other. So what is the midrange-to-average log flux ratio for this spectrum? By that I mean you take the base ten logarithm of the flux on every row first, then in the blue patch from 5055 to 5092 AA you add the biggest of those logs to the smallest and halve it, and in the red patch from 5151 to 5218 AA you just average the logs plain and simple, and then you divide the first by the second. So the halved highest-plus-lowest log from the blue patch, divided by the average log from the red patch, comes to 6.1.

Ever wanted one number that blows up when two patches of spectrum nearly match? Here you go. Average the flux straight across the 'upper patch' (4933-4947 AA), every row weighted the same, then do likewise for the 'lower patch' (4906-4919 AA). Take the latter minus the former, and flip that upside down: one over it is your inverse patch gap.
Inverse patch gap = -4.0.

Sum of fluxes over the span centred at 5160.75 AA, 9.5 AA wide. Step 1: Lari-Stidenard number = 3.1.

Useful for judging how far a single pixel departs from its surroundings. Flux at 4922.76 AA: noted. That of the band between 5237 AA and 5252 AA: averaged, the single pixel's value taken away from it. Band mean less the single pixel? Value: 0.1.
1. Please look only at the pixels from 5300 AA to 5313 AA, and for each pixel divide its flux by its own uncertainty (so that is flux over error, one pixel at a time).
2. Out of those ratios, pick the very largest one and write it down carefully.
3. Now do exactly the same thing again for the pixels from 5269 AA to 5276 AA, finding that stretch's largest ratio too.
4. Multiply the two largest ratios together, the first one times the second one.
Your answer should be 191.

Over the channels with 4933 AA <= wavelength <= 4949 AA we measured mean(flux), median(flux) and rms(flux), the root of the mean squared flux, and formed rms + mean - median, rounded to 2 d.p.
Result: 1.56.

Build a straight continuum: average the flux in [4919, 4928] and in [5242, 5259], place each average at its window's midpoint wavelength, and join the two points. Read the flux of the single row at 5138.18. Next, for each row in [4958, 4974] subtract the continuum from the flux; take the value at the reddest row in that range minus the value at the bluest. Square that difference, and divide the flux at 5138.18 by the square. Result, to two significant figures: 27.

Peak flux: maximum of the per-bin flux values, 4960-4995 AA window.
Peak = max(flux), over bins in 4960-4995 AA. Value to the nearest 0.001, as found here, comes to 1.715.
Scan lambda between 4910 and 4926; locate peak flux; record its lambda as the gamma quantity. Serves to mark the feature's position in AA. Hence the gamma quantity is 4925.03 AA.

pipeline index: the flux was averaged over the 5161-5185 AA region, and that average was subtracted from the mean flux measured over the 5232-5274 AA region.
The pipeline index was 0.6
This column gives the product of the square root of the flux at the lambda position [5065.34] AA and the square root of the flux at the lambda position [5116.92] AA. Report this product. 1.39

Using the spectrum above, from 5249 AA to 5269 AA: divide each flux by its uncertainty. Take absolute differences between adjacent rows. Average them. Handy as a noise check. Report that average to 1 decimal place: 0.9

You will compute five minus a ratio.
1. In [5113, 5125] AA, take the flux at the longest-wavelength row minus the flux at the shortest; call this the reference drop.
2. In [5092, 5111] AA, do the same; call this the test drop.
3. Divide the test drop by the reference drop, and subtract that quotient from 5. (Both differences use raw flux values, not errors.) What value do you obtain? 3.5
